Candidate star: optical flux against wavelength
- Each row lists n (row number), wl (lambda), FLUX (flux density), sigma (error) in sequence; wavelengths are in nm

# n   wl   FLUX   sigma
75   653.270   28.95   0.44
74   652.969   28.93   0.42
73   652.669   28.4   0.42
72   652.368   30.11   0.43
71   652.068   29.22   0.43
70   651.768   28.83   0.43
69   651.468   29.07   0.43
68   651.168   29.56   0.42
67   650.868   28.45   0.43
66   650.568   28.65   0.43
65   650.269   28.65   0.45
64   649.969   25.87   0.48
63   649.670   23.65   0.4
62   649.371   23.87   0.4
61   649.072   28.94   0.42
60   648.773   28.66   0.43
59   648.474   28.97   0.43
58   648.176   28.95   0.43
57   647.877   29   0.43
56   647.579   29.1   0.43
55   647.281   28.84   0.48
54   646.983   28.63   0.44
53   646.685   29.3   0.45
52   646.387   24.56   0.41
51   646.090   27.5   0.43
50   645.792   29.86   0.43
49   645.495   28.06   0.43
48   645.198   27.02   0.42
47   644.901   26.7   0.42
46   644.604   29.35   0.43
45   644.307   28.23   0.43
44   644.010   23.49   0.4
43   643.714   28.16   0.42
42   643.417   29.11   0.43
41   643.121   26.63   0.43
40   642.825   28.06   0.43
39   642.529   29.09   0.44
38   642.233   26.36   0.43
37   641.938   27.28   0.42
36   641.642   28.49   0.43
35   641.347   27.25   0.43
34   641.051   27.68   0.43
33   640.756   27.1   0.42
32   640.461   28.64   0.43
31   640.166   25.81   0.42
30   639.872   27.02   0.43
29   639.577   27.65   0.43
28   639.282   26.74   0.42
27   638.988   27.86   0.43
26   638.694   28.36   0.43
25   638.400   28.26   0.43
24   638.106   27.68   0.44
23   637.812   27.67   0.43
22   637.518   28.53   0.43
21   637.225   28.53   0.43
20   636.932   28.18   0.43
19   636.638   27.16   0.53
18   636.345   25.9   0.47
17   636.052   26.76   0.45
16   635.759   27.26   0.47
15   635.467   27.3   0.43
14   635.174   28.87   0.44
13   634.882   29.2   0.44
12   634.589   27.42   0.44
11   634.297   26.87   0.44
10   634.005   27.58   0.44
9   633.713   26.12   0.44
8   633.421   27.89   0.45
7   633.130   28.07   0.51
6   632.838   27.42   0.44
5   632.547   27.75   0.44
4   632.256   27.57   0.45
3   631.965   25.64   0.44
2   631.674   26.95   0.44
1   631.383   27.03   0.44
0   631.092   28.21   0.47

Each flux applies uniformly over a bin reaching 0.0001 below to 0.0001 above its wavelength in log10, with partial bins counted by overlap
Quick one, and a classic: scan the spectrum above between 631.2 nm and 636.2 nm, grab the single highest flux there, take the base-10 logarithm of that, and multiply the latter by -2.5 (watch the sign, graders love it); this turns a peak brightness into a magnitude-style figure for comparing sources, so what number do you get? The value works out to -3.66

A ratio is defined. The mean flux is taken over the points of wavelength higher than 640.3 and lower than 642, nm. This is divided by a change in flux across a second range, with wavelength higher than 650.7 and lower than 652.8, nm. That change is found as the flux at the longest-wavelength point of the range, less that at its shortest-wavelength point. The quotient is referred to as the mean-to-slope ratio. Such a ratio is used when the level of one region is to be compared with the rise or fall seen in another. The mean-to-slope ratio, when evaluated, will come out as -555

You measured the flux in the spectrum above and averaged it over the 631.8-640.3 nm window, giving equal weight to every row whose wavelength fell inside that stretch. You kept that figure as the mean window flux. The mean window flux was 27.5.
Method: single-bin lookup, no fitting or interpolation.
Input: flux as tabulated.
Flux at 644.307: 28.23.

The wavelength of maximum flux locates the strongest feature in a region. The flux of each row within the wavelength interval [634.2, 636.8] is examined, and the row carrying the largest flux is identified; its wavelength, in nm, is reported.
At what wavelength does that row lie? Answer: 634.882 nm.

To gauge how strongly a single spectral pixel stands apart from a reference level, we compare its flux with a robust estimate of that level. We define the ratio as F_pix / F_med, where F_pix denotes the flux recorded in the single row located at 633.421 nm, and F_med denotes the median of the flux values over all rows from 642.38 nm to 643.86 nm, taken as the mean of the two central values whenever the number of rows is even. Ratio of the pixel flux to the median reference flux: 0.99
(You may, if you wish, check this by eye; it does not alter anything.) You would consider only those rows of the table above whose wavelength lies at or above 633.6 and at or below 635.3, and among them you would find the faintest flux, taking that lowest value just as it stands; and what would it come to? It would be 26.12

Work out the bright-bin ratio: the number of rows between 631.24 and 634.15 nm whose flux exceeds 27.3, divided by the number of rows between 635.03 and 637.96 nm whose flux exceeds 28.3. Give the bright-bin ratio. 2.0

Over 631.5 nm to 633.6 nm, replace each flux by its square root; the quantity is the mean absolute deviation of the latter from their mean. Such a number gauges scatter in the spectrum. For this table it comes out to 0.057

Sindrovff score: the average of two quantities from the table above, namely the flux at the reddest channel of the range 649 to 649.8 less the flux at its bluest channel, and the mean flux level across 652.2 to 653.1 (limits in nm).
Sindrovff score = 11.9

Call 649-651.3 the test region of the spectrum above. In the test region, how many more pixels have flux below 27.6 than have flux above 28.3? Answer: -2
